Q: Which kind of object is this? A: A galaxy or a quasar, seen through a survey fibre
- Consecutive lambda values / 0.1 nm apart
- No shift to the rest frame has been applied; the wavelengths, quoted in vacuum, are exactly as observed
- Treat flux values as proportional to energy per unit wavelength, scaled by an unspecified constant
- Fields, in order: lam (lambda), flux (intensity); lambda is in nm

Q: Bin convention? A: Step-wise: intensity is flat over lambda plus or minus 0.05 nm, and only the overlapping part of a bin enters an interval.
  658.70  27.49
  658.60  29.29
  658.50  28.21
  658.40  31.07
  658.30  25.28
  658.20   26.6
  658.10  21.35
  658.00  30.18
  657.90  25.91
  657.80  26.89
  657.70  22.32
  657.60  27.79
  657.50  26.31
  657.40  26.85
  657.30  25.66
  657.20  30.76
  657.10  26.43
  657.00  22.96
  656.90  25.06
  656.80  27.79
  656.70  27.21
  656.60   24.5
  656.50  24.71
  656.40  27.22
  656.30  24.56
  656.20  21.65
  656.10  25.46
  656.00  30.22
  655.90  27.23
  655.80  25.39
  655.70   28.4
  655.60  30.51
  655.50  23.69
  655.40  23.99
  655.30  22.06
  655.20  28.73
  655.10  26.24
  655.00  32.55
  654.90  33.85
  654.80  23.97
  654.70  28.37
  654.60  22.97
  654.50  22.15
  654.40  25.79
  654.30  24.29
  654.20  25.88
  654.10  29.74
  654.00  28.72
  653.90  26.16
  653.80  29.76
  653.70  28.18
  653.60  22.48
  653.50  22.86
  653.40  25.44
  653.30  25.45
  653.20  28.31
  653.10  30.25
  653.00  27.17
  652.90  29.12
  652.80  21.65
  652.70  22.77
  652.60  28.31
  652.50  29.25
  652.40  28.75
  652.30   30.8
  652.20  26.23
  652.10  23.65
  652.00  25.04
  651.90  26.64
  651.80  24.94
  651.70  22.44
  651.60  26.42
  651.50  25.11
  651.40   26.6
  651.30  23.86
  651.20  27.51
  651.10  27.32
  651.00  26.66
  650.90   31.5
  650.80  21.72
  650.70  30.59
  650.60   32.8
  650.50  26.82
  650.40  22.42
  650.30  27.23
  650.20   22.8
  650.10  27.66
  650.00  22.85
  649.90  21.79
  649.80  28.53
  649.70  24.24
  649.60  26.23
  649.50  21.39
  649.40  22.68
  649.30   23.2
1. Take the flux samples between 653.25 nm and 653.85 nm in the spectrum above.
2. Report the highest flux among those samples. 29.76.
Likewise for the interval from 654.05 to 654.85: 29.74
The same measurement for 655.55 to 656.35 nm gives 30.51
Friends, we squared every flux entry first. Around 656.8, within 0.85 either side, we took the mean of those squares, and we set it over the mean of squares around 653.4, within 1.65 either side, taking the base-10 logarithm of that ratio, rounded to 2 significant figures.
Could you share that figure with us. -0.020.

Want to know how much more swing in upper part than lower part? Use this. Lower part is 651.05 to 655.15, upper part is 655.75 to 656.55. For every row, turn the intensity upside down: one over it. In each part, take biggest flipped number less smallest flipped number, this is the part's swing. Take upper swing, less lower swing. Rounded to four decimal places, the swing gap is -0.0035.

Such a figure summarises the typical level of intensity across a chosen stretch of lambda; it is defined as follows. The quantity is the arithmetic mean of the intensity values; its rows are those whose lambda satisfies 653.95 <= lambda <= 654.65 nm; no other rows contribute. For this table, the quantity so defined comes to 25.6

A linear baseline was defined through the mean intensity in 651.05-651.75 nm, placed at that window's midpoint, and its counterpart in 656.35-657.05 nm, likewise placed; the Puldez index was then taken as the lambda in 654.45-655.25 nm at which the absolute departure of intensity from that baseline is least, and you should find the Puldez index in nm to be 655.10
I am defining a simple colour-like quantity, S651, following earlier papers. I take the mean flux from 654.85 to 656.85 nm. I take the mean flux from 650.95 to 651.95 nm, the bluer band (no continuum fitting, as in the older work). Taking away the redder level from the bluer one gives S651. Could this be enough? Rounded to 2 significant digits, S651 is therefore -1.0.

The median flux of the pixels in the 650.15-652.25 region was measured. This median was 26.4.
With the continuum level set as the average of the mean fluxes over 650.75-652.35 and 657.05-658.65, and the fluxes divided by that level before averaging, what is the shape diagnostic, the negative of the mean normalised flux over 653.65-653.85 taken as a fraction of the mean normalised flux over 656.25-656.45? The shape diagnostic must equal -1.12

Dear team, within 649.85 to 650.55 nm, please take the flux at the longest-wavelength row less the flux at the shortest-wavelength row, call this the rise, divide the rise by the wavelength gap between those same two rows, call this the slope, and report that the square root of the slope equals 2.90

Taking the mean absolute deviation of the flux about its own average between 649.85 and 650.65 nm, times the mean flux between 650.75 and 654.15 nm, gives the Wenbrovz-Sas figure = 82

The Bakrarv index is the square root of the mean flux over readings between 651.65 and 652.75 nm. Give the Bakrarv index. 5.12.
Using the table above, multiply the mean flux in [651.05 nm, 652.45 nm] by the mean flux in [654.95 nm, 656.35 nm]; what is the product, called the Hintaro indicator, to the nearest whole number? 691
